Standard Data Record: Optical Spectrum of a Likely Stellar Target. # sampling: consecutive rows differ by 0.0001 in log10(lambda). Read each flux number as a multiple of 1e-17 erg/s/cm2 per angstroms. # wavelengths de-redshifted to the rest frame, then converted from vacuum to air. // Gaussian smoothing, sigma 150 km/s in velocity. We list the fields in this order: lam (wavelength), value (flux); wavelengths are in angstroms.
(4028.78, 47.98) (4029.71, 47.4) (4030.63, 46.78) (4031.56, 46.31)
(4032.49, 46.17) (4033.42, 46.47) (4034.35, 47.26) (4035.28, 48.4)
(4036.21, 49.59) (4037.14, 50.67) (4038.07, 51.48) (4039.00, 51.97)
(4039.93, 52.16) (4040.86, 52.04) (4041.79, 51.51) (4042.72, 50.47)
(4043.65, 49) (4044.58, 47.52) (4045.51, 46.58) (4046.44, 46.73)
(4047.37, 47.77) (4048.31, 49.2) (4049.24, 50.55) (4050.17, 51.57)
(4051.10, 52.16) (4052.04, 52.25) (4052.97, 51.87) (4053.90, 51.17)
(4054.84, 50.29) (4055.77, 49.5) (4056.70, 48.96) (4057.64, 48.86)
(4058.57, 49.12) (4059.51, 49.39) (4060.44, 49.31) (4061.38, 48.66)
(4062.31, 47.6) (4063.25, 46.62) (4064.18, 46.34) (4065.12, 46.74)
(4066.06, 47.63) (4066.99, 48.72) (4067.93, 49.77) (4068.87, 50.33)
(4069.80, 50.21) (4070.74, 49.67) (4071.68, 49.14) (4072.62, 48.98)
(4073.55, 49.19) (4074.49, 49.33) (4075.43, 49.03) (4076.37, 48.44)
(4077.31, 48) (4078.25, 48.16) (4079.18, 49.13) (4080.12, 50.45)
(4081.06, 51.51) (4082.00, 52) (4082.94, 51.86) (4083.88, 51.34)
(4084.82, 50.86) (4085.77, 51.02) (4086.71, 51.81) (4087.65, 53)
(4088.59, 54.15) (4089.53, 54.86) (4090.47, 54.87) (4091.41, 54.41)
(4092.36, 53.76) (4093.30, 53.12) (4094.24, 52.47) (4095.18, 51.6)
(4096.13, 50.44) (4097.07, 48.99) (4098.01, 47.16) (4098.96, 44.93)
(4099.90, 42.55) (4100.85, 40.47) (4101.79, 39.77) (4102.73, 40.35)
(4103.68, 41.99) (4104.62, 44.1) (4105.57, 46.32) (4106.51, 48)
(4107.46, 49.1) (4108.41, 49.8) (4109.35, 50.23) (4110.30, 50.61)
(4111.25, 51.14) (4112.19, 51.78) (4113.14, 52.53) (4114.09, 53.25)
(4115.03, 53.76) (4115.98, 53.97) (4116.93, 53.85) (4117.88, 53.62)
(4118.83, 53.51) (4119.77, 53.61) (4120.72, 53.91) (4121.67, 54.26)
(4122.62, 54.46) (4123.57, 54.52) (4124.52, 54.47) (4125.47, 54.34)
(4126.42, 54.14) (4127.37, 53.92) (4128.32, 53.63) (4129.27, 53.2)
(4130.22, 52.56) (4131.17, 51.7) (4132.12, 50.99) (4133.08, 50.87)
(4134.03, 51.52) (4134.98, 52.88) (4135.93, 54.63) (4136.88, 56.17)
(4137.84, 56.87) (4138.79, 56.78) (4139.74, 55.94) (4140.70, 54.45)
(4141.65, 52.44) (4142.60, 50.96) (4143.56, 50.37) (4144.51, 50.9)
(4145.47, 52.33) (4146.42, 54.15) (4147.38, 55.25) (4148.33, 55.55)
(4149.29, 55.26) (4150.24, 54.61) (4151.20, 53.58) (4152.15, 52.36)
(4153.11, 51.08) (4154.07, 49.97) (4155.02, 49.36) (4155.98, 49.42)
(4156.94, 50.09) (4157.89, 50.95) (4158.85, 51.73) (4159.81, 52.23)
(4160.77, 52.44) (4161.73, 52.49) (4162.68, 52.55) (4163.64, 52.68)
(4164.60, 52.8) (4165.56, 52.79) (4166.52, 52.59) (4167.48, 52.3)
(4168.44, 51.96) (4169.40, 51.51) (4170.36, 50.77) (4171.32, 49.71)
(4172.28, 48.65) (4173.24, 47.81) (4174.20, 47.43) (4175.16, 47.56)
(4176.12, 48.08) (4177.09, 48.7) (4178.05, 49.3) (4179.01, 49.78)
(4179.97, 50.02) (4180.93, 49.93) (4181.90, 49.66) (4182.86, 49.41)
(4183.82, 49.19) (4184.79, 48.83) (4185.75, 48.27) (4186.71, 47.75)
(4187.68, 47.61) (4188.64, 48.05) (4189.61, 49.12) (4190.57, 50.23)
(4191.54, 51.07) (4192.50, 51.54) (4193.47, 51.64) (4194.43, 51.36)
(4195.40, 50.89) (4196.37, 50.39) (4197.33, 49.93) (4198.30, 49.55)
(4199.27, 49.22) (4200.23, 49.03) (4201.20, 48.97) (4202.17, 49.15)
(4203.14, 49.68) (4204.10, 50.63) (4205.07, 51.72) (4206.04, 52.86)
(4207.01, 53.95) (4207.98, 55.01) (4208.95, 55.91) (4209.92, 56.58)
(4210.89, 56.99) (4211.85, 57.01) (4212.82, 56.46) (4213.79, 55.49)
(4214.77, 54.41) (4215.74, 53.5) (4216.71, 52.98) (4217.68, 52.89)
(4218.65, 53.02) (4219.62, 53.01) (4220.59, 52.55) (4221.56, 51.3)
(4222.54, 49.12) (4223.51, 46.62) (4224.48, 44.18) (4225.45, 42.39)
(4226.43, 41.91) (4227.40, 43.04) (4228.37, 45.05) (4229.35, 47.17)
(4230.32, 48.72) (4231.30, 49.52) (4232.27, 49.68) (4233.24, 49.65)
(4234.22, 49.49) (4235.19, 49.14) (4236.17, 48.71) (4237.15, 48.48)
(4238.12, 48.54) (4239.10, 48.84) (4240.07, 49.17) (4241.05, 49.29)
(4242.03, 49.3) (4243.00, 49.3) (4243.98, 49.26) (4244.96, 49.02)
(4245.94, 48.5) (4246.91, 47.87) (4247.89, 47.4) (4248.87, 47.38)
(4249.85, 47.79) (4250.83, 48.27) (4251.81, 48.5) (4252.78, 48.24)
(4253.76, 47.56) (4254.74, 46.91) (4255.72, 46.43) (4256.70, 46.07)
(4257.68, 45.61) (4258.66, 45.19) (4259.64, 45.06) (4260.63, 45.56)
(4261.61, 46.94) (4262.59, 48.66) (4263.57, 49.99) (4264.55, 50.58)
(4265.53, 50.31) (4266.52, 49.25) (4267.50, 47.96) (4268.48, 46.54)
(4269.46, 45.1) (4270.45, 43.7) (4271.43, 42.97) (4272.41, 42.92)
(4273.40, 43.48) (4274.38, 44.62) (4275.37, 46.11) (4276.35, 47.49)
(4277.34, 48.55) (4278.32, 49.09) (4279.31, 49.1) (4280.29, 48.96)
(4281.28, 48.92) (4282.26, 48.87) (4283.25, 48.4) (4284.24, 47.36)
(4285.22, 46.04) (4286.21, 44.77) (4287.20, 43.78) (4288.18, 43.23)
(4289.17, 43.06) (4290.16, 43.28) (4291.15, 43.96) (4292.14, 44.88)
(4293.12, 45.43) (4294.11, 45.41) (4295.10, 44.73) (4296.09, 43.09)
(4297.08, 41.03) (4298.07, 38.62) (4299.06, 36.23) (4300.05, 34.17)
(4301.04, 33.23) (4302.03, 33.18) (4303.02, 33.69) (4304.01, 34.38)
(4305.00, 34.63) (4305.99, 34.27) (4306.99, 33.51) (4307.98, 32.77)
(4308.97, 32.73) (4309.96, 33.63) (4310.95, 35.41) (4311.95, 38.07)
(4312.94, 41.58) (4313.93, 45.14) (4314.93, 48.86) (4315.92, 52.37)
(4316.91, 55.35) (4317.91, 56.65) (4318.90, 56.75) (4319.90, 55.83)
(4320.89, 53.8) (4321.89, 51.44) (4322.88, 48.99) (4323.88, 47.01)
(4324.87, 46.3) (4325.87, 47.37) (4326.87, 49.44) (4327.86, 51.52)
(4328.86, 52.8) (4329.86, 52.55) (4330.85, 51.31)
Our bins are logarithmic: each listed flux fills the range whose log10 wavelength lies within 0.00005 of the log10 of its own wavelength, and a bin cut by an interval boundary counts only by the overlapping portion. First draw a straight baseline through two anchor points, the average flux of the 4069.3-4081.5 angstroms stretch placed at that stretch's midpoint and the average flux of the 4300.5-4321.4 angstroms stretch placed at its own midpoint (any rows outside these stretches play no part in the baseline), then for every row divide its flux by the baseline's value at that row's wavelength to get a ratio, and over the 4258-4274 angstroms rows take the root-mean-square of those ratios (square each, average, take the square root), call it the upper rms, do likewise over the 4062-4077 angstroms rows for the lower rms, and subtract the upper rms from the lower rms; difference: -0.10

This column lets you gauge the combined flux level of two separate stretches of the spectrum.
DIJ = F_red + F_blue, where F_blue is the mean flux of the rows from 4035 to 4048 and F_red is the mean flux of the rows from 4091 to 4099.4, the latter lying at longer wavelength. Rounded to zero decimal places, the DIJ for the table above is 100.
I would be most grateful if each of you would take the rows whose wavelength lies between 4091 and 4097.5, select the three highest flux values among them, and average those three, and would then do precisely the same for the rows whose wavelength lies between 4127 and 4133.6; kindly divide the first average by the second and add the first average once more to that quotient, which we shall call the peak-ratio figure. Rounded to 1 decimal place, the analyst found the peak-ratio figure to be 54.8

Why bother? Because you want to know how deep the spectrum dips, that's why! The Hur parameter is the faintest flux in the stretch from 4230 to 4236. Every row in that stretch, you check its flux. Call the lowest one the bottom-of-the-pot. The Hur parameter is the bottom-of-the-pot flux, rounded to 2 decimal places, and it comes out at 48.72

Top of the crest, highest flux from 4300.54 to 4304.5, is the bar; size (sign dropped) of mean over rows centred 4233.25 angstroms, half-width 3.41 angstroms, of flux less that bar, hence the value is 14.9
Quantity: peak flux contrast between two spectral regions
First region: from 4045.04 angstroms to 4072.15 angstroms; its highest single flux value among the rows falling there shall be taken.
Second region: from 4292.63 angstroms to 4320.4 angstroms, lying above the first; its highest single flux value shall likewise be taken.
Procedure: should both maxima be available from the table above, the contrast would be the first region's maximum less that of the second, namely -4.5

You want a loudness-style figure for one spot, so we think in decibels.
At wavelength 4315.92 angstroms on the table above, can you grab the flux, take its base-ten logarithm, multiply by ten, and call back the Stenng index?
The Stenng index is 17.2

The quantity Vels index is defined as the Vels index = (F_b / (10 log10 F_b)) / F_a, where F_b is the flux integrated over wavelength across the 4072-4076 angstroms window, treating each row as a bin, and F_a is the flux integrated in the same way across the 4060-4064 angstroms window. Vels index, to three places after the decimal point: 0.045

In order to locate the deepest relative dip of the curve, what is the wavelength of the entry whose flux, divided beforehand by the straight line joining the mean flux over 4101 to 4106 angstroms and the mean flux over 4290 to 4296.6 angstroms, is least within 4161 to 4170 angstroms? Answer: 4169.40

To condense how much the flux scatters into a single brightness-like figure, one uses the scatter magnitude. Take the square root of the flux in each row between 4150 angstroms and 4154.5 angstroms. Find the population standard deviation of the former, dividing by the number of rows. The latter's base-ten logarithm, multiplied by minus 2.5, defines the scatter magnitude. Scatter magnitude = 2.3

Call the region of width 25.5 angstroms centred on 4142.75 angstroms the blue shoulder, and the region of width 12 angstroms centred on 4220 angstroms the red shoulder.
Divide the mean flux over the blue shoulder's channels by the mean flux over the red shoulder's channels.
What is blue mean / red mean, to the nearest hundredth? 1.05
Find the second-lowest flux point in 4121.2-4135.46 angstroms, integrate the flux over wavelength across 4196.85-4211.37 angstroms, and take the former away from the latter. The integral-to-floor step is 703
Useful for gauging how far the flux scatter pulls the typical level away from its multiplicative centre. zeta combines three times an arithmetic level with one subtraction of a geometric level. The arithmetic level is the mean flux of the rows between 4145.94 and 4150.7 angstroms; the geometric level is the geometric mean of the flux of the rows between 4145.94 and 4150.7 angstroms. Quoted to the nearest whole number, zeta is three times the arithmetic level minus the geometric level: 110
